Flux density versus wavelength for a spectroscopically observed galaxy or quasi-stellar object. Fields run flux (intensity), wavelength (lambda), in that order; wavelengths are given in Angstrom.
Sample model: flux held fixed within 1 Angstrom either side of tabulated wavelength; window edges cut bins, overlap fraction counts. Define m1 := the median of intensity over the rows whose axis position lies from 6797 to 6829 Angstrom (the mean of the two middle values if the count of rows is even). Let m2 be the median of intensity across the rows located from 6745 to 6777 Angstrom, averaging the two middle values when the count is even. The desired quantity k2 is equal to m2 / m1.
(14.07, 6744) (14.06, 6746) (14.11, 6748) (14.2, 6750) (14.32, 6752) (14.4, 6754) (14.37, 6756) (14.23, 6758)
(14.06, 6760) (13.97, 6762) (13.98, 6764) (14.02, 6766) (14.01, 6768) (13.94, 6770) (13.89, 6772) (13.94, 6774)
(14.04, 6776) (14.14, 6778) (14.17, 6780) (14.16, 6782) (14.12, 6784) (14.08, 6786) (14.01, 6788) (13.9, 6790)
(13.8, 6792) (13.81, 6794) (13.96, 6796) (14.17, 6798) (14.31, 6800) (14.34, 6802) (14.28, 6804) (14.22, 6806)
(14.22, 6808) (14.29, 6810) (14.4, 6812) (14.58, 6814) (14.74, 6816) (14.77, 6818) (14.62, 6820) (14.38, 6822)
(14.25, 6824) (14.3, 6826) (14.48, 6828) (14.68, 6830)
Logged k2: 0.98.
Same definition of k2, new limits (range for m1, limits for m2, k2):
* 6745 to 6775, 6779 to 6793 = 1.00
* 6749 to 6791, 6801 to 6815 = 1.02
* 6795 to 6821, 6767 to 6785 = 0.98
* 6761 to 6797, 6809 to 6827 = 1.03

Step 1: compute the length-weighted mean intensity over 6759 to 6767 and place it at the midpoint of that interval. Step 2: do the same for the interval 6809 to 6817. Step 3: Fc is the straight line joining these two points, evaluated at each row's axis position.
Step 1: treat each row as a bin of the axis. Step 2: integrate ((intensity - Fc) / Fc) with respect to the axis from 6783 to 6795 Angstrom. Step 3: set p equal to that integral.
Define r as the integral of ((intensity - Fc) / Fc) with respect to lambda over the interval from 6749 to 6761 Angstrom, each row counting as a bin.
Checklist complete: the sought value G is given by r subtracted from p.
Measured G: -0.55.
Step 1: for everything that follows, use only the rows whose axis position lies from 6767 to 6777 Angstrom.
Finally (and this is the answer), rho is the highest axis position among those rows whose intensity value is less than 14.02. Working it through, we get 6774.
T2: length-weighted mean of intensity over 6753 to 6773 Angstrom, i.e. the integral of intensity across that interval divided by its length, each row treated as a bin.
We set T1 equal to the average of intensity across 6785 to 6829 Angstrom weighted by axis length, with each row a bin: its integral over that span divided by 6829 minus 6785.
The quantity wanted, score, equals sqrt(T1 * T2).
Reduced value 14.2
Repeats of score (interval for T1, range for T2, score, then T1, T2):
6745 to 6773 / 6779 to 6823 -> 14.2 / 14.1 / 14.2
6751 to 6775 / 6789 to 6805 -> 14.1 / 14.1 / 14.1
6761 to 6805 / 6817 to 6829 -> 14.3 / 14.0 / 14.5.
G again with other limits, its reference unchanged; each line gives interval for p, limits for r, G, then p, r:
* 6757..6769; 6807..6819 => 0.03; 0.03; 0.00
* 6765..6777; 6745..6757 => -0.40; -0.10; 0.31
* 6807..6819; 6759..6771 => 0.02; 0.00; -0.03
